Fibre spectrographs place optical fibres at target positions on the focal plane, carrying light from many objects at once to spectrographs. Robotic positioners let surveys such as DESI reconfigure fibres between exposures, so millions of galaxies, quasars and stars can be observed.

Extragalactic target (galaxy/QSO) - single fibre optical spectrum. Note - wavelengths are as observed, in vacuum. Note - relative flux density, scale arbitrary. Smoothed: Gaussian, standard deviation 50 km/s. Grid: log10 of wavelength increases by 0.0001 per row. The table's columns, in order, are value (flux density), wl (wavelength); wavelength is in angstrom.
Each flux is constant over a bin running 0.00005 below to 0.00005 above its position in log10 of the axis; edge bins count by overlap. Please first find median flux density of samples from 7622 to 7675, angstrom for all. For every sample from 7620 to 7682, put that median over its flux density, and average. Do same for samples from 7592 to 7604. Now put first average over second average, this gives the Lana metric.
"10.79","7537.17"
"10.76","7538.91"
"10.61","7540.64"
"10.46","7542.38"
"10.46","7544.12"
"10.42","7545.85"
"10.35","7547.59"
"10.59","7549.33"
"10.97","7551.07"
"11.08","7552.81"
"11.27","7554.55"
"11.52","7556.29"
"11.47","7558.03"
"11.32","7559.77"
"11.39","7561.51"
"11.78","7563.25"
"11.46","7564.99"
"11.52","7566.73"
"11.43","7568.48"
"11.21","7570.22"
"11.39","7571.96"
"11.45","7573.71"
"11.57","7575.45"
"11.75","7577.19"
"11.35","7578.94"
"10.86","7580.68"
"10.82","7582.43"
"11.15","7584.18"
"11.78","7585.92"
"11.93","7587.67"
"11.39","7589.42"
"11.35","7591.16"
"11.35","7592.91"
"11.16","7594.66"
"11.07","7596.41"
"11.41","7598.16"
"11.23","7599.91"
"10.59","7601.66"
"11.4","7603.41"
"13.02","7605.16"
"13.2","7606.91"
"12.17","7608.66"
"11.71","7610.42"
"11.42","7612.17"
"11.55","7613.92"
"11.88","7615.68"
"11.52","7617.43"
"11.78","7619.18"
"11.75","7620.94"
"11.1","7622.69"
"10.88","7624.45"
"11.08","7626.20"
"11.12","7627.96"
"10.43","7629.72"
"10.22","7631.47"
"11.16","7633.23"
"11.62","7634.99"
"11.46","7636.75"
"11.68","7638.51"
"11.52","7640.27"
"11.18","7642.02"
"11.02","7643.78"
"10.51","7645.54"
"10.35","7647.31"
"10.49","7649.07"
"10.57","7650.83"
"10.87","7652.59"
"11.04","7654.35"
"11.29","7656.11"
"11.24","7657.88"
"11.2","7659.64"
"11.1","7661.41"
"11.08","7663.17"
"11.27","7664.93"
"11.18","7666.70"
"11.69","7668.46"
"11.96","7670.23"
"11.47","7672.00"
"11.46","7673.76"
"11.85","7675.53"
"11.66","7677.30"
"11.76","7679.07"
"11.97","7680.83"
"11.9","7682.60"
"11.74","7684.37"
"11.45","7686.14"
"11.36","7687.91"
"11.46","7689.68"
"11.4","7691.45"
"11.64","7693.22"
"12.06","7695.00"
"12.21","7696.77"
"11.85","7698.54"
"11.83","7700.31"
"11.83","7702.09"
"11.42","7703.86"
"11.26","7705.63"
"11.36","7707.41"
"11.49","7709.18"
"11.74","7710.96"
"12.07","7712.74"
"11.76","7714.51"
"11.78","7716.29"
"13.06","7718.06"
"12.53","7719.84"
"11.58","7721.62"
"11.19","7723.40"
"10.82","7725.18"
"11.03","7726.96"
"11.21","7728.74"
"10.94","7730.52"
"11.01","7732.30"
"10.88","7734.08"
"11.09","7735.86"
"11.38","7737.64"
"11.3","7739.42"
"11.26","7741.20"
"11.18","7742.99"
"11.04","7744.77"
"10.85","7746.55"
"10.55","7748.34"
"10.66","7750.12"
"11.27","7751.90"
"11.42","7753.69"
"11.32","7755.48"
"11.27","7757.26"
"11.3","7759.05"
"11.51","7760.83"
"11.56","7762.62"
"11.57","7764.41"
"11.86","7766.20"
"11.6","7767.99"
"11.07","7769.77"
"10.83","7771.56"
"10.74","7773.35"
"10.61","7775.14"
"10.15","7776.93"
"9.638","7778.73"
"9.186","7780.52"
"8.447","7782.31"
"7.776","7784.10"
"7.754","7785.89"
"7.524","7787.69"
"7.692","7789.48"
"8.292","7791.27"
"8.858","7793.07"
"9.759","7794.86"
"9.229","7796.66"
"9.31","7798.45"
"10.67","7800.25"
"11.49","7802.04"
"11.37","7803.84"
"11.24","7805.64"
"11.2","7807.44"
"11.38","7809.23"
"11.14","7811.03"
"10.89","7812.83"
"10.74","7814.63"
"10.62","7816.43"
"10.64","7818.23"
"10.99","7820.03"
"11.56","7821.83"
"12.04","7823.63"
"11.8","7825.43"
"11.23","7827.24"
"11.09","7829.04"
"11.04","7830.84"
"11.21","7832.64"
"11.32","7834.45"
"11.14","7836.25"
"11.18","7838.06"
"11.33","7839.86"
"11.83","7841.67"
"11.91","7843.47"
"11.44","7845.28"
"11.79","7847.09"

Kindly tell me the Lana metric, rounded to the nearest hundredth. 1.00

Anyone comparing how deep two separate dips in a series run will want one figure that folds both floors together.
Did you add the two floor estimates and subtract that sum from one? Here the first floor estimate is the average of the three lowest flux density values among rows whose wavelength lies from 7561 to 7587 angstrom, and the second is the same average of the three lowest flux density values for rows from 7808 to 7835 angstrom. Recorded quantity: -20.6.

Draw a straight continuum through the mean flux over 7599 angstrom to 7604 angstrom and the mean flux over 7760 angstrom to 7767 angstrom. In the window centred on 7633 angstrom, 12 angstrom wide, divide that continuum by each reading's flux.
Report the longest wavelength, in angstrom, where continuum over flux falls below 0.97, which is 7638.51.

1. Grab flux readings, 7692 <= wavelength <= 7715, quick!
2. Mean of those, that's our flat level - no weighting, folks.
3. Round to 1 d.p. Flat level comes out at 11.7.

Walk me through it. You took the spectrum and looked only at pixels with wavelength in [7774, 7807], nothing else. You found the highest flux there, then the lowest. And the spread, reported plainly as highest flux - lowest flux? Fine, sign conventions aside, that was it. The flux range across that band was 4.0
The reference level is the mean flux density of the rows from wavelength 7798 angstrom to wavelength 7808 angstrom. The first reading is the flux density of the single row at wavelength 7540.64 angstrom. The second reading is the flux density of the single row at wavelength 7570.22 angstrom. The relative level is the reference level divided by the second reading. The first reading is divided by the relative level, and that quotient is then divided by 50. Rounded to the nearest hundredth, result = 0.22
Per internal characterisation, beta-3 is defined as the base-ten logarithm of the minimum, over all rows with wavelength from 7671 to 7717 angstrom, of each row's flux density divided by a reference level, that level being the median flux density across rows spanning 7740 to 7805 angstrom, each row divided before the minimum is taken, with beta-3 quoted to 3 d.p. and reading 0.019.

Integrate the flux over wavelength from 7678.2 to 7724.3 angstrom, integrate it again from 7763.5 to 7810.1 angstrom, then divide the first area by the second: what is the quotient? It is 1.17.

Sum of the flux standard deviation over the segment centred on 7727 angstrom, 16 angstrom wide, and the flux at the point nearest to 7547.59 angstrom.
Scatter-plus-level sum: 10.9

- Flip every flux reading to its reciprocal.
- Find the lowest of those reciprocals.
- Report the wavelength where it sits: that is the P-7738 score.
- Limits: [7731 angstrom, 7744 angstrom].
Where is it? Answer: 7737.64 angstrom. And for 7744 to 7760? 7753.69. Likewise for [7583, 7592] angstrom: 7587.67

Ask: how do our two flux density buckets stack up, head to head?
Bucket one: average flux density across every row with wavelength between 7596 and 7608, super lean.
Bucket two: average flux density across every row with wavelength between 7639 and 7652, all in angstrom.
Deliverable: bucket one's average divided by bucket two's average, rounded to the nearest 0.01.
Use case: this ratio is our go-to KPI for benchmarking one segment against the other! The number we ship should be 1.08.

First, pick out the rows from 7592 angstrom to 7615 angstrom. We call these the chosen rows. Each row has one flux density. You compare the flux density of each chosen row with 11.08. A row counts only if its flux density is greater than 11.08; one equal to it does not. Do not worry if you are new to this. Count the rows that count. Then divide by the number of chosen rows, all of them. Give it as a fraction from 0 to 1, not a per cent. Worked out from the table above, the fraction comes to 0.85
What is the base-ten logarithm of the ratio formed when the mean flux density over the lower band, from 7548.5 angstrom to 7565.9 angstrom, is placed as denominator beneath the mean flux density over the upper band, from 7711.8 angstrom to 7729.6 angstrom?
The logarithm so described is 0.016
